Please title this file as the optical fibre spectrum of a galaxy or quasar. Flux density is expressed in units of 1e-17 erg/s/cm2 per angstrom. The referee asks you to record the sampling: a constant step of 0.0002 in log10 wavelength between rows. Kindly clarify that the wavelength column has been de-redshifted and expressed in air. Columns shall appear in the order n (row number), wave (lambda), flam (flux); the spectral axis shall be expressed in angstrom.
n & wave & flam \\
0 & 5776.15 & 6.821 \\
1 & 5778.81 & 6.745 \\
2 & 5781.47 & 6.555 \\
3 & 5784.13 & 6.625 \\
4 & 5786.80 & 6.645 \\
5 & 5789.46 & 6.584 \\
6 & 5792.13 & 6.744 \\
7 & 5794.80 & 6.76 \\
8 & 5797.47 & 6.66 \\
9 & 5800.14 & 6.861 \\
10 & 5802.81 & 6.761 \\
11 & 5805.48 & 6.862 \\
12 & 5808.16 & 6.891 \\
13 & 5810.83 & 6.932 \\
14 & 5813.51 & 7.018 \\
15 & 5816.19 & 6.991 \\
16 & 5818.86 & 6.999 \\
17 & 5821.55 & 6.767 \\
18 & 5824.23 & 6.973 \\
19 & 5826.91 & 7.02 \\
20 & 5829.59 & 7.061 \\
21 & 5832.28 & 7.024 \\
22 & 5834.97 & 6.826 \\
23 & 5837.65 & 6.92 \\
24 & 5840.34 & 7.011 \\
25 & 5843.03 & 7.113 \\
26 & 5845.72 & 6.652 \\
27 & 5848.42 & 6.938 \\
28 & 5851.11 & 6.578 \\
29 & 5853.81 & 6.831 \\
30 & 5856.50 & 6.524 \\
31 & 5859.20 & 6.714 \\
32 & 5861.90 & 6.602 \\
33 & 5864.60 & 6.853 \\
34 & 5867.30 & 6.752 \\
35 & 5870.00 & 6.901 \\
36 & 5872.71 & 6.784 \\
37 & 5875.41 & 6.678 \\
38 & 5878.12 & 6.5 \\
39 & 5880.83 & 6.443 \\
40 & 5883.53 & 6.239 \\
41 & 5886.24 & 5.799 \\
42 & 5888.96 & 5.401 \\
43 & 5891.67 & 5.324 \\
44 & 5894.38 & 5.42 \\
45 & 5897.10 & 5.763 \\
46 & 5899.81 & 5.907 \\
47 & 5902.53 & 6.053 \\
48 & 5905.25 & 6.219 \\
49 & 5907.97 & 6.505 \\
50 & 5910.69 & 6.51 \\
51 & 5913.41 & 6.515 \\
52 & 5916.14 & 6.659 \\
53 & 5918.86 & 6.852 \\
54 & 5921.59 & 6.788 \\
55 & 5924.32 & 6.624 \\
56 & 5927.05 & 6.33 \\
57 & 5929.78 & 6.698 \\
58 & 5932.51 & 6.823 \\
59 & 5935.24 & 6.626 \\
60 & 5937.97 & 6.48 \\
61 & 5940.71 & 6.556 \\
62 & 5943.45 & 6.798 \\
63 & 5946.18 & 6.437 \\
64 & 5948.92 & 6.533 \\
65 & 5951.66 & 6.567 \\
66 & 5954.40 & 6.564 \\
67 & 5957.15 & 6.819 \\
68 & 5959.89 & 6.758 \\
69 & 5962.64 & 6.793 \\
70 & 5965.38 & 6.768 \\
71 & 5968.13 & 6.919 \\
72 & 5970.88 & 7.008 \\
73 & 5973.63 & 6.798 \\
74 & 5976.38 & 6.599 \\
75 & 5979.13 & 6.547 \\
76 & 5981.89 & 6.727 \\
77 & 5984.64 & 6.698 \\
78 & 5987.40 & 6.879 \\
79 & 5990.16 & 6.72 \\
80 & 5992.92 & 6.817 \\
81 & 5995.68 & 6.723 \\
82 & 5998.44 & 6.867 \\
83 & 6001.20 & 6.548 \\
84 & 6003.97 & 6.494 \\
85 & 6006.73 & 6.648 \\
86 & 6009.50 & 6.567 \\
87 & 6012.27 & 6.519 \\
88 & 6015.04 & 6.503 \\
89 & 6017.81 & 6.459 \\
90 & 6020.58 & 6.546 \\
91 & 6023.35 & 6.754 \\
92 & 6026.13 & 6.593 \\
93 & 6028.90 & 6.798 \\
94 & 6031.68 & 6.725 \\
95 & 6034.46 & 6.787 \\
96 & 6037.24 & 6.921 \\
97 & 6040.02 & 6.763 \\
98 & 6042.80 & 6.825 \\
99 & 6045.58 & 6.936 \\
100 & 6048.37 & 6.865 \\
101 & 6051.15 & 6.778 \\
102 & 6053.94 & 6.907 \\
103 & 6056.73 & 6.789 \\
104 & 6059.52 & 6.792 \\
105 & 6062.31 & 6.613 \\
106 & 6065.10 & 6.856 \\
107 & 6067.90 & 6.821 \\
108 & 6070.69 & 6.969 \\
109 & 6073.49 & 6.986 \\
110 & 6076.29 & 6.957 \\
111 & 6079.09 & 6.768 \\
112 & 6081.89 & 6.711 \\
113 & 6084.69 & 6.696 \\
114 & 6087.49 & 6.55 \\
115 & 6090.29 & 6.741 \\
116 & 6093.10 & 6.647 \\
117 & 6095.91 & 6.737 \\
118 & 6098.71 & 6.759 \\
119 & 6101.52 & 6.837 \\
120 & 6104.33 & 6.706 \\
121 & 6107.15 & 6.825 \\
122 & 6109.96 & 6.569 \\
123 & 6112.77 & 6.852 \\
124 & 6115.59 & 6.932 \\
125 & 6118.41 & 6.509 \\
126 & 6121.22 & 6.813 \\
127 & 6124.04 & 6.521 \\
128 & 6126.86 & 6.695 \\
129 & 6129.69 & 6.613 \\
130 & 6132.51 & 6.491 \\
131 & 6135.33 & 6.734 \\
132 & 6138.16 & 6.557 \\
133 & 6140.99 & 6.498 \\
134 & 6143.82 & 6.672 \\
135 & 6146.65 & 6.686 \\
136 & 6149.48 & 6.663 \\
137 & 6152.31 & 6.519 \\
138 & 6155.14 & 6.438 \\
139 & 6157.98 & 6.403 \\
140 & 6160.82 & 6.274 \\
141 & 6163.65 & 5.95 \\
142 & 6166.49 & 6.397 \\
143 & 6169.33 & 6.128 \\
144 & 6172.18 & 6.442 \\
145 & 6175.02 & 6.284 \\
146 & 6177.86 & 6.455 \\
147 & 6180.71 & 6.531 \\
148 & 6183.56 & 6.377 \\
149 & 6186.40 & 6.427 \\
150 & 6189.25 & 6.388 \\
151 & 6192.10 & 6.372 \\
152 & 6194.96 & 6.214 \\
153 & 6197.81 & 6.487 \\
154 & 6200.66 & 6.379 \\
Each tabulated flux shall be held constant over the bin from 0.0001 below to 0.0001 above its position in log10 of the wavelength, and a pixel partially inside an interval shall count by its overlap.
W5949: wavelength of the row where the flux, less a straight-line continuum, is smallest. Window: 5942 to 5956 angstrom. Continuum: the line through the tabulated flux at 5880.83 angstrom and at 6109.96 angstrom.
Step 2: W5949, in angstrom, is 5946.18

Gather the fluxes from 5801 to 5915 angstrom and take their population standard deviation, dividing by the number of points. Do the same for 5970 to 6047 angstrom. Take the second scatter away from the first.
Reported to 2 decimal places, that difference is 0.33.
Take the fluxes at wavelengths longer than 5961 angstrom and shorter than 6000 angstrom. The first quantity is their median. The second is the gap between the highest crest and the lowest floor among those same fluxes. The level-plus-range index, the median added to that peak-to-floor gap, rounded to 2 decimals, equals 7.24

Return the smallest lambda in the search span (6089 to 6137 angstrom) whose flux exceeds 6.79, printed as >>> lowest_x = 6101.52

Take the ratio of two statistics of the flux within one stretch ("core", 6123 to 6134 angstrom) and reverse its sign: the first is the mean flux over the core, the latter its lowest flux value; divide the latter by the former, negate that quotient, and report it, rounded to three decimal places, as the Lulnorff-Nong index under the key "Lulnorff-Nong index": -0.986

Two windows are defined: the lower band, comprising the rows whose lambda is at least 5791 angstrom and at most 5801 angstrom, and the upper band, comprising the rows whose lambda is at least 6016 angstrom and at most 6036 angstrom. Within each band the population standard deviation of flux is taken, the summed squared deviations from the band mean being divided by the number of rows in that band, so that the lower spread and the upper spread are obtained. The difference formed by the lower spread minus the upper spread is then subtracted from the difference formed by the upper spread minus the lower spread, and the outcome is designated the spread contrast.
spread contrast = 0.10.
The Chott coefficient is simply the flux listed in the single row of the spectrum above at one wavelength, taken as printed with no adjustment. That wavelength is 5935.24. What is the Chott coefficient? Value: 6.626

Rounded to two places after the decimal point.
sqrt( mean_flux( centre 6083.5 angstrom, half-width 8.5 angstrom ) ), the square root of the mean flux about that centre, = 2.60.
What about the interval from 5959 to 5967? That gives 2.60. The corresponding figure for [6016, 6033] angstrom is 2.58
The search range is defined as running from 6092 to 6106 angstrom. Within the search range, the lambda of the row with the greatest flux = 6101.52 angstrom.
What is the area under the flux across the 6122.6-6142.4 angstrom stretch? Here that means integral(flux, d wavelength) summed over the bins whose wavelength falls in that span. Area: 130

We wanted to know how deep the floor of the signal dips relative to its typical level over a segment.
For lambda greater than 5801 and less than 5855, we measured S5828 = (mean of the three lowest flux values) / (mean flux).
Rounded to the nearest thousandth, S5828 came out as 0.965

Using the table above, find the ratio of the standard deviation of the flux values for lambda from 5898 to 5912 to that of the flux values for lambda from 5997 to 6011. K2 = 1.84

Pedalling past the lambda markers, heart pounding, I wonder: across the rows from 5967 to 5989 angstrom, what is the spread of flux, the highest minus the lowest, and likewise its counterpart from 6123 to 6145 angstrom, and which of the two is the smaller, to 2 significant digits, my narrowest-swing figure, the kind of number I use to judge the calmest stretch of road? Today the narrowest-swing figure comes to 0.24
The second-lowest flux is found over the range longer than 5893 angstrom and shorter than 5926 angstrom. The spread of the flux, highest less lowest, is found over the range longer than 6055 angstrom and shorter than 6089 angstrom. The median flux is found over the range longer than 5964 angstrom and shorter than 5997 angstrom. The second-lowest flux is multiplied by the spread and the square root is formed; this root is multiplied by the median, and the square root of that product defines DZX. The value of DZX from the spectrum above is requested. 3.27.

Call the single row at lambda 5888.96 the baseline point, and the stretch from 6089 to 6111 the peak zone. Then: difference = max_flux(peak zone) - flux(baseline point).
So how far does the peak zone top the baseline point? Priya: 1.4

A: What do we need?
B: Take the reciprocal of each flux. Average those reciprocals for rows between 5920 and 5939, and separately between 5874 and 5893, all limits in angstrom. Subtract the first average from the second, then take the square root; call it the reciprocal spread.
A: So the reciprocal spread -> 0.124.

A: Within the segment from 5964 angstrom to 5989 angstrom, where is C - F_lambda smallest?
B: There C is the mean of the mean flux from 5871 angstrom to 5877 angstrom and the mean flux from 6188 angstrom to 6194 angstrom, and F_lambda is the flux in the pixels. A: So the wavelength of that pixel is 5970.88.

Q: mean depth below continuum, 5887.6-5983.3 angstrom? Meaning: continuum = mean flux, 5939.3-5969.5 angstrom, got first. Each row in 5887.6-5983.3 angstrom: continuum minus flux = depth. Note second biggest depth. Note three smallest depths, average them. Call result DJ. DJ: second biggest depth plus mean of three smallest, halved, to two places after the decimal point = 0.52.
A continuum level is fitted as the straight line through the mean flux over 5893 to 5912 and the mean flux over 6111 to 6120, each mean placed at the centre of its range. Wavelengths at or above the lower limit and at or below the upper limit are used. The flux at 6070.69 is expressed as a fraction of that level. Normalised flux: 1.05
